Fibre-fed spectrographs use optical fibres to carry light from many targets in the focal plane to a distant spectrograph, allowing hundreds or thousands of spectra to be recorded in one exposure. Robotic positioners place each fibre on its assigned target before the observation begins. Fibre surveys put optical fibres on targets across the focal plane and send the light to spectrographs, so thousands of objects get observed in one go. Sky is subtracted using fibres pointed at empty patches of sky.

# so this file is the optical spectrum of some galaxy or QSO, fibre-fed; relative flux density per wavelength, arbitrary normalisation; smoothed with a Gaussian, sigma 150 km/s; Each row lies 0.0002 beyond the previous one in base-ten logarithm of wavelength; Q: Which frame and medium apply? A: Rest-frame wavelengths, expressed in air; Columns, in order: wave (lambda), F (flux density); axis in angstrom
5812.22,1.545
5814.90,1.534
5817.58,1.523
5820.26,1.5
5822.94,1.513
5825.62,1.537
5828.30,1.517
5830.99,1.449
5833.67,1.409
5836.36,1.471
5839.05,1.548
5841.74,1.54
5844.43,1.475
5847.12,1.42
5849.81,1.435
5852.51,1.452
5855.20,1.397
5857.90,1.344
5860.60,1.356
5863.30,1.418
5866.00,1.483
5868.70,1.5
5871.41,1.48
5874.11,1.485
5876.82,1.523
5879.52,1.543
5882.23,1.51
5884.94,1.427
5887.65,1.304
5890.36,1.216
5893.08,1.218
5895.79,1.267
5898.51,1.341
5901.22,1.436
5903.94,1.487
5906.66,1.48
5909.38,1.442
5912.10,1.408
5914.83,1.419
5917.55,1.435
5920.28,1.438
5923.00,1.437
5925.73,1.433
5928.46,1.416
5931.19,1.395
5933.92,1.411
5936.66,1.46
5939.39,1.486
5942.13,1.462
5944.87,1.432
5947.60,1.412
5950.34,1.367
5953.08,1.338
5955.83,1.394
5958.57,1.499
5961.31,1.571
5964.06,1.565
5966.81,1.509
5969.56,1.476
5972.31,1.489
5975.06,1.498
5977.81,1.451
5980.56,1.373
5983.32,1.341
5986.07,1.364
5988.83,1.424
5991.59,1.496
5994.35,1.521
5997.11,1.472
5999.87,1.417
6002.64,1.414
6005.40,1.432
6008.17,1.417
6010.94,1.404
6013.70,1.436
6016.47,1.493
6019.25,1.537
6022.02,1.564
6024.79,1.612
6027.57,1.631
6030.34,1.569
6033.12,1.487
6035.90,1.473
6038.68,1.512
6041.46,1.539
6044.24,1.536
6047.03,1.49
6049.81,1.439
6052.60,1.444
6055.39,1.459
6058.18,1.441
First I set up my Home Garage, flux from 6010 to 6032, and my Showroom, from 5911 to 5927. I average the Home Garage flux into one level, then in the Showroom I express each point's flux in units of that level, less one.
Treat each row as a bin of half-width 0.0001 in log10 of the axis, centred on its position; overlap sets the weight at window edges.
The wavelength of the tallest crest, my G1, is 5920.28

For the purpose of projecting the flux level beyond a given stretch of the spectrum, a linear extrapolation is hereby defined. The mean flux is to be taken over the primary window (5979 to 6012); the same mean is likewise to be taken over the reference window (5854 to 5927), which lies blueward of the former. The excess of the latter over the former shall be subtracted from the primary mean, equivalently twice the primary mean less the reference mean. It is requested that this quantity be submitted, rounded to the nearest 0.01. 1.43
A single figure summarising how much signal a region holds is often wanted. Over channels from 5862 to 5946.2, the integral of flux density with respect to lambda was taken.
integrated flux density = 120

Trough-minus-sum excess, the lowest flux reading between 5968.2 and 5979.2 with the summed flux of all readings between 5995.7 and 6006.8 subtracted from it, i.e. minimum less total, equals -4.28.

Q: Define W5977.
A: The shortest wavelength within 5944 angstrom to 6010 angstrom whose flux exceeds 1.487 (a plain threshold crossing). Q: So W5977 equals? 5958.57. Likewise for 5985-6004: 5991.59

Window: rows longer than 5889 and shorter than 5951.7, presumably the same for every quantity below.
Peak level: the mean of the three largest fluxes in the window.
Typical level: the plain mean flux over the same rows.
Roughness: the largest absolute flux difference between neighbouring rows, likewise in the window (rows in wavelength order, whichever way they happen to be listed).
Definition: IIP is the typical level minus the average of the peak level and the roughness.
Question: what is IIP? 0.615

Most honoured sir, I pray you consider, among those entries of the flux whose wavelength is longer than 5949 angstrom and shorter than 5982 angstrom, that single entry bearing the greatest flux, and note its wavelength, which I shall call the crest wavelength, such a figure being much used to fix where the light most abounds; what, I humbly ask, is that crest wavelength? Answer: 5961.31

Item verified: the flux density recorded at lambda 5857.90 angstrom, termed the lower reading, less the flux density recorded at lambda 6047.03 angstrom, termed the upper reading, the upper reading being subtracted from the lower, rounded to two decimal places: -0.15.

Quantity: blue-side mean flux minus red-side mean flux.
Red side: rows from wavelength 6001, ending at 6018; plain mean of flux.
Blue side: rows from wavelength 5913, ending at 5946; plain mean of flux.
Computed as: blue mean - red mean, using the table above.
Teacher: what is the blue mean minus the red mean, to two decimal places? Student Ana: 0.00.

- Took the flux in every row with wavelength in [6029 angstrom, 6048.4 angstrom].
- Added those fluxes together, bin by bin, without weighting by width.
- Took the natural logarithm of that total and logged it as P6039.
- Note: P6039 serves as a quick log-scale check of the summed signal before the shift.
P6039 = 2.36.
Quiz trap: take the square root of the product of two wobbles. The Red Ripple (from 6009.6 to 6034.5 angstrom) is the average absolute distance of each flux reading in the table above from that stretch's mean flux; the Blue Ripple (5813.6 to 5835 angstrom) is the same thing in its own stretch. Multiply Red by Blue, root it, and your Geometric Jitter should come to 0.047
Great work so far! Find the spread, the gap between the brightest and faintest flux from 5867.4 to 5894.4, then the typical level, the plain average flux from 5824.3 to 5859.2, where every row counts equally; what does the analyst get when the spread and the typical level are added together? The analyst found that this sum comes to 1.79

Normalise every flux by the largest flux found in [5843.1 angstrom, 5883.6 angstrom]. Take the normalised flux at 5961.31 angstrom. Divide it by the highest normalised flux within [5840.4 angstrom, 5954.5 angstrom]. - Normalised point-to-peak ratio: 1.02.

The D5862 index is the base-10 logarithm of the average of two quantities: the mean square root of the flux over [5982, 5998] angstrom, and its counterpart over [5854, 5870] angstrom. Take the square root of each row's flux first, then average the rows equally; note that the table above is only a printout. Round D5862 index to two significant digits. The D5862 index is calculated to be 0.077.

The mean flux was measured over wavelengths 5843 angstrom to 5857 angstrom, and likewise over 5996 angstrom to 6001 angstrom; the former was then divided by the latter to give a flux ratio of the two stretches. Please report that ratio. 0.99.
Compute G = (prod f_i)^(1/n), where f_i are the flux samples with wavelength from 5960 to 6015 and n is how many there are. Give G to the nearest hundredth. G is 1.45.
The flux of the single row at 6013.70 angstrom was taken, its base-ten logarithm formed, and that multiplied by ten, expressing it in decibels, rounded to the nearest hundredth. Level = 1.57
